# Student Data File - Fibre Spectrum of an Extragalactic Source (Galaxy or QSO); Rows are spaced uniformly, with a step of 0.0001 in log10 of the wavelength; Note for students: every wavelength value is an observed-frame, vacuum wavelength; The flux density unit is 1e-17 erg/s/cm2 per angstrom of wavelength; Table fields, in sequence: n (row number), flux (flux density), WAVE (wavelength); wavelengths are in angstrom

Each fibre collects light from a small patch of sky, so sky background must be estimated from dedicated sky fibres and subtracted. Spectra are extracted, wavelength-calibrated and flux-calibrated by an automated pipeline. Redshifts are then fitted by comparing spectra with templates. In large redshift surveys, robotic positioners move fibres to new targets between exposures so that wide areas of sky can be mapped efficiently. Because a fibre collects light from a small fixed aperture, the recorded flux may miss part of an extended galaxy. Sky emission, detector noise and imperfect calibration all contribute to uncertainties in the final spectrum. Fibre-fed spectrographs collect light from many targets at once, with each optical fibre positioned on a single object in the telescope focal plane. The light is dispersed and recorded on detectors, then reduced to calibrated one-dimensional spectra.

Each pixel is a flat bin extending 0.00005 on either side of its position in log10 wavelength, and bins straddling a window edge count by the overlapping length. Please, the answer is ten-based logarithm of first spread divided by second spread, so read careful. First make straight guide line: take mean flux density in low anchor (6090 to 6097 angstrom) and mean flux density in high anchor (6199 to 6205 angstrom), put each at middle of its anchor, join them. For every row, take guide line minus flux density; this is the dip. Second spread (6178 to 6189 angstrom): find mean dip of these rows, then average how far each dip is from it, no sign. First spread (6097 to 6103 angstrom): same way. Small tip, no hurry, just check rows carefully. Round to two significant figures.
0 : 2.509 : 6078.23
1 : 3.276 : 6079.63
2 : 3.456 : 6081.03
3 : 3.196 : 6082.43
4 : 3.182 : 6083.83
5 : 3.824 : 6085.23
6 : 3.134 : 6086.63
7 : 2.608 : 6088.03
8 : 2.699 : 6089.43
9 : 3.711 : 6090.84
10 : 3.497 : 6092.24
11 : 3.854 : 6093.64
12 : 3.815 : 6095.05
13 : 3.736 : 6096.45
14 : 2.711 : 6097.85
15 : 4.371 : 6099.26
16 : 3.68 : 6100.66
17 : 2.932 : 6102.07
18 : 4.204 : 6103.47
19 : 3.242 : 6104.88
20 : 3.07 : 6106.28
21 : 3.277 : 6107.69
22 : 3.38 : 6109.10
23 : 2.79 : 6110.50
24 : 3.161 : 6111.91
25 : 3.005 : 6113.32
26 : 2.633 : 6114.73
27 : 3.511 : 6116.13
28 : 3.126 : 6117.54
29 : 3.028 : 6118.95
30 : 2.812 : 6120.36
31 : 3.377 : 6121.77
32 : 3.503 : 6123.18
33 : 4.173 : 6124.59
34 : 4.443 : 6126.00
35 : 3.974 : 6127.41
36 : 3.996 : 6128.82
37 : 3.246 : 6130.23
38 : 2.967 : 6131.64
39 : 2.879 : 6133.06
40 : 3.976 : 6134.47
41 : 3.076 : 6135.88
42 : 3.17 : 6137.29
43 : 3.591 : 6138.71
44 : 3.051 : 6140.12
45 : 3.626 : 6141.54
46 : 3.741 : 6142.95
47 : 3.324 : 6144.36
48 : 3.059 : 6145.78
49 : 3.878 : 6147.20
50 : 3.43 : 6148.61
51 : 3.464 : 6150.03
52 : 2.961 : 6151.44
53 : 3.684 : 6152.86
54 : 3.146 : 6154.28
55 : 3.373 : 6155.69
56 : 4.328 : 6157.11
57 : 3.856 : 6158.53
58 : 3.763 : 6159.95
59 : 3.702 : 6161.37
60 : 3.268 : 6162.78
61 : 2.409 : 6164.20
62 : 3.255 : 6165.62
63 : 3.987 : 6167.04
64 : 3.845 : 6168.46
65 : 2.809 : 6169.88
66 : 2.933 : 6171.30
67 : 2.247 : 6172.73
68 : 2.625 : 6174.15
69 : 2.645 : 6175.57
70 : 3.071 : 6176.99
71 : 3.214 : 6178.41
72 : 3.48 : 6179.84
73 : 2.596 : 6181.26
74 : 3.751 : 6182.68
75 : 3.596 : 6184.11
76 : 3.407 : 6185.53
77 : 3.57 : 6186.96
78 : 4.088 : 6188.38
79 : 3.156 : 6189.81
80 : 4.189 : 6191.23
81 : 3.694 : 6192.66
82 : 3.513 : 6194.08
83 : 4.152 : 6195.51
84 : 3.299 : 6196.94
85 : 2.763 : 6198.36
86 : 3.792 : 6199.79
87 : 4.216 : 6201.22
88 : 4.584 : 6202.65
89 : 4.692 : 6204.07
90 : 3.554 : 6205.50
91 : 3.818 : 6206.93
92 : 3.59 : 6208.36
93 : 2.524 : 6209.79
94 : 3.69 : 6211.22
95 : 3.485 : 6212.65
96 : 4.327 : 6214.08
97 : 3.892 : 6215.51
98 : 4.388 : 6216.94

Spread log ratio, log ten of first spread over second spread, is 0.32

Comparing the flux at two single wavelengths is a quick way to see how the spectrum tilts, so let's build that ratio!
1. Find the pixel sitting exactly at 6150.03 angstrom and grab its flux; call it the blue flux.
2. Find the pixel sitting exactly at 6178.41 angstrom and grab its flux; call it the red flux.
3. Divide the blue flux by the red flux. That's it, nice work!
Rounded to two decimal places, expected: 1.08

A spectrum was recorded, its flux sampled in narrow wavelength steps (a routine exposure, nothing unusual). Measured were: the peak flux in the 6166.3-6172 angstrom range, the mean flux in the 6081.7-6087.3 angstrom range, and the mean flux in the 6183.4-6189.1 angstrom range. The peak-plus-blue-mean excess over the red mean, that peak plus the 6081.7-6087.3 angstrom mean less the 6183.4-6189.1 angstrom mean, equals 3.7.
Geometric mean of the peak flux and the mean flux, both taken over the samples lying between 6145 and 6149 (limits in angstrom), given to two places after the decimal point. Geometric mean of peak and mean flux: 3.66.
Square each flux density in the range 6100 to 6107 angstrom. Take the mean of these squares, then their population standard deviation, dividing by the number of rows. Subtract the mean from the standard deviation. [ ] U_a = -8.6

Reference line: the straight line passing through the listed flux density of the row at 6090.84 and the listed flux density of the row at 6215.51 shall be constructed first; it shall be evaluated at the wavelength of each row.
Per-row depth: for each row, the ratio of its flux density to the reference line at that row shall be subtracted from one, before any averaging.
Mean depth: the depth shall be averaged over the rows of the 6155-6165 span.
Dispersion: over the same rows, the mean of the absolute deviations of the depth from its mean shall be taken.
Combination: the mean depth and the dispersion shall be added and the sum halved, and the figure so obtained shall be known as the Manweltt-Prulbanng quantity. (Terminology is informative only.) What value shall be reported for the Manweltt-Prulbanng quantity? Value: 0.095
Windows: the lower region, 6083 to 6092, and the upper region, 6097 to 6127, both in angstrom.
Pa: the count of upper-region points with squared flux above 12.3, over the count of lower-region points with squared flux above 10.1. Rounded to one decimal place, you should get 2.0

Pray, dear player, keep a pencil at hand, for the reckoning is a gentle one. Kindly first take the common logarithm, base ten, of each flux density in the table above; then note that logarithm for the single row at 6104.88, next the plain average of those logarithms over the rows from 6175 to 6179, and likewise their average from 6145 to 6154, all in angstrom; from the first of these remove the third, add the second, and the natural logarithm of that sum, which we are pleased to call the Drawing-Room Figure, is -0.79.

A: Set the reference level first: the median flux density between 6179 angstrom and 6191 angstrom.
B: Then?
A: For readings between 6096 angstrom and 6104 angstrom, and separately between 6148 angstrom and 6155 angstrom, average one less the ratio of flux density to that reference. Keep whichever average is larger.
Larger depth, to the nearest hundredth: 0.05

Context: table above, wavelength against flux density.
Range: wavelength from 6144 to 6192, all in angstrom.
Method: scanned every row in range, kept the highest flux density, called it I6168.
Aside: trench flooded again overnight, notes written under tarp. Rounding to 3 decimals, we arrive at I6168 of 4.328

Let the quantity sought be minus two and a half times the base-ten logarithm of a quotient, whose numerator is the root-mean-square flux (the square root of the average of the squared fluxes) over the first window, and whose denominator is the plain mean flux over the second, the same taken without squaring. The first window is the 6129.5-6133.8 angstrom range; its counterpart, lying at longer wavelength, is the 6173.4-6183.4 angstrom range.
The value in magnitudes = 0.01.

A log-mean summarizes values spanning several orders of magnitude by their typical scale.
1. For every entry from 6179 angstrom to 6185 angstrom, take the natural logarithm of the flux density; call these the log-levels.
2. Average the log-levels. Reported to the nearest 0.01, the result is 1.20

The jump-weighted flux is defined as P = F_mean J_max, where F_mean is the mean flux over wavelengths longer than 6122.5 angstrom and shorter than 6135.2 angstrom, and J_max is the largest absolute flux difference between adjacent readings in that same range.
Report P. 4.0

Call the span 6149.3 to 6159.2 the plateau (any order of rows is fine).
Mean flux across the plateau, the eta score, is 3.54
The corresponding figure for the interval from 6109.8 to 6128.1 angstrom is 3.35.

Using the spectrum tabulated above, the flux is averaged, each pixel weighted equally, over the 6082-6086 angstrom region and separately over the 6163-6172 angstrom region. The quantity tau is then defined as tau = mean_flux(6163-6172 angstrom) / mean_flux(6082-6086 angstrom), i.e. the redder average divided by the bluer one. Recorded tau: 0.94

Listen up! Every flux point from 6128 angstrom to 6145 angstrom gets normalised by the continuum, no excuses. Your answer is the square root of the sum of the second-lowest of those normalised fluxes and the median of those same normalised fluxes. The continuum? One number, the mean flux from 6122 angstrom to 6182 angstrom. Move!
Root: 1.36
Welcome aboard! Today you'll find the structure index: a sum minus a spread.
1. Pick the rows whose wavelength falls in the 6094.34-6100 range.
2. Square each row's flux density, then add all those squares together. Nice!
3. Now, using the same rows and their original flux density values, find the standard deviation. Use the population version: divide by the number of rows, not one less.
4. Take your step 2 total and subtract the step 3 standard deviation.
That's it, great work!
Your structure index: 54.4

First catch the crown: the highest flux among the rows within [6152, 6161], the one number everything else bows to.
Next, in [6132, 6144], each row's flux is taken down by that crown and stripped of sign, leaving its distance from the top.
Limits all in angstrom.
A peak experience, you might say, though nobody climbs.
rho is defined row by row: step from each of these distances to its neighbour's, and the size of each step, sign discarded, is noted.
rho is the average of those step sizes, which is 0.53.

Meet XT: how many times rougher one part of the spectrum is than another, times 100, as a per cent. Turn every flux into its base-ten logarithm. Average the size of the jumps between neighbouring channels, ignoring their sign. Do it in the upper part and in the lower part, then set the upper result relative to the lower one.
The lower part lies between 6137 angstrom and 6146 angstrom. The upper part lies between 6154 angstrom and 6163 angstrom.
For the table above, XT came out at 87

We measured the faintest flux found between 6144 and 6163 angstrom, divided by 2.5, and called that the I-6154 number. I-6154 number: 1.18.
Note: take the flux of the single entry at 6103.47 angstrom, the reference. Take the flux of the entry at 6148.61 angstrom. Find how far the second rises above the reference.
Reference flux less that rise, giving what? 5.0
